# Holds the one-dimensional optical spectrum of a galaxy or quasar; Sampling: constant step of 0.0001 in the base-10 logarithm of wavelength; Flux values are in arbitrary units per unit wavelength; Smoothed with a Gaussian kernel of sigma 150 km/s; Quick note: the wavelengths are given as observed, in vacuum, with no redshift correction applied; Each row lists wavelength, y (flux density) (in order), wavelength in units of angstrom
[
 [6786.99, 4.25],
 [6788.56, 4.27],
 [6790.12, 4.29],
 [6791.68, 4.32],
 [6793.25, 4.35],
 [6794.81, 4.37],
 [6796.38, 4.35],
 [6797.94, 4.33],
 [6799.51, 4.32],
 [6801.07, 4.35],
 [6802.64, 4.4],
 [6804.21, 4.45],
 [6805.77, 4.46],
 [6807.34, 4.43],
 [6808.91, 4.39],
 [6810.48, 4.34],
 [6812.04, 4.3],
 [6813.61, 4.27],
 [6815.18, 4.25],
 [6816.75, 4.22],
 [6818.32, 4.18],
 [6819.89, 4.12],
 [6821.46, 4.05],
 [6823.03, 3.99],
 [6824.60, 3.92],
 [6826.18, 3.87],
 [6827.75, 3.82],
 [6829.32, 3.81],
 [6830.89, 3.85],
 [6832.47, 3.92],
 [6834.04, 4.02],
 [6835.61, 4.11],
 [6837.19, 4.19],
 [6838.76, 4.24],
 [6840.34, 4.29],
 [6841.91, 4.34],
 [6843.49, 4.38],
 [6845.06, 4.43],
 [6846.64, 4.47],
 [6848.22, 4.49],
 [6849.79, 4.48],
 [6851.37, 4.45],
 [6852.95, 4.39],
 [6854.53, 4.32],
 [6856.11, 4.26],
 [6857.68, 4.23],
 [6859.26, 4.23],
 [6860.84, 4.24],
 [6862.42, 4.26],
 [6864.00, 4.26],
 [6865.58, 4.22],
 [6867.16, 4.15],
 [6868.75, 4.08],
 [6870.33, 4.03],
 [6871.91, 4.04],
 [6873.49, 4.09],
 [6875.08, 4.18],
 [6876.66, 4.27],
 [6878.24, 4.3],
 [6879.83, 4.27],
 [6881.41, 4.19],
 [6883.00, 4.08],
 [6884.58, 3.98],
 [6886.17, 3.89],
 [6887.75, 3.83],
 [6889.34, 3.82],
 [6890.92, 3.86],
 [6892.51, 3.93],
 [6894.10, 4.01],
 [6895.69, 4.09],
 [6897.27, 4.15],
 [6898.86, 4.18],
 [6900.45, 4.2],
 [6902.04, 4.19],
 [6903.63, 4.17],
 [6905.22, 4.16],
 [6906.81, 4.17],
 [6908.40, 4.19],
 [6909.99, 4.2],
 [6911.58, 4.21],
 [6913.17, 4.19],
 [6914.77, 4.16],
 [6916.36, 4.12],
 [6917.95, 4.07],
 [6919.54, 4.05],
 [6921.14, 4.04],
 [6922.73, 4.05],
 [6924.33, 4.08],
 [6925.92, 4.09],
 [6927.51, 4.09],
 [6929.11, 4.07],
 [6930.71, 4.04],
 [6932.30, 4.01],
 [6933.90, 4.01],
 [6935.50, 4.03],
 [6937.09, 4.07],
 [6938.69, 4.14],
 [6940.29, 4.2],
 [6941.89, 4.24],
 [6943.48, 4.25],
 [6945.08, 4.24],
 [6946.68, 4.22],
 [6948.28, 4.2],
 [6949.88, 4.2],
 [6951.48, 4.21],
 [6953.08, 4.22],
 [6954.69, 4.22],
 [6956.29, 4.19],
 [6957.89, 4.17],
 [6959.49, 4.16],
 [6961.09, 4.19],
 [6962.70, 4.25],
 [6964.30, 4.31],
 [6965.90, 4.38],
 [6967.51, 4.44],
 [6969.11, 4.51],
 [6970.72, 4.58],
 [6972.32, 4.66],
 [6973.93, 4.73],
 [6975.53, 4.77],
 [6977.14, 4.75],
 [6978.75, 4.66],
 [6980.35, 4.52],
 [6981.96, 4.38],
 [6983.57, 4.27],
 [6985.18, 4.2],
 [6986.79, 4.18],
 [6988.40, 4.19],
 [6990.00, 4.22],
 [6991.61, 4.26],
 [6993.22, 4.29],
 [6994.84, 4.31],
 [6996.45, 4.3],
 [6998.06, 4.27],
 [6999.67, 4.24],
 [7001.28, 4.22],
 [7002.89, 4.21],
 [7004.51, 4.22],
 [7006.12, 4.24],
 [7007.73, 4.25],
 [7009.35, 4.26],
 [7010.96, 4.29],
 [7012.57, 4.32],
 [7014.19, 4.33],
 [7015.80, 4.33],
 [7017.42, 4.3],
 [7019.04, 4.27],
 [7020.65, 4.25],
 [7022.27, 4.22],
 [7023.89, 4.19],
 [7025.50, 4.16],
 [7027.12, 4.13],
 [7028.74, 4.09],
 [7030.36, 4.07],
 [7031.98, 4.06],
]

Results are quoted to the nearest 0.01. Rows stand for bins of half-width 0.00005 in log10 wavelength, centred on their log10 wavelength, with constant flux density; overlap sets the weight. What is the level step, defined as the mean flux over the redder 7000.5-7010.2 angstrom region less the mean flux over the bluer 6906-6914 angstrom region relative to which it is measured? 0.04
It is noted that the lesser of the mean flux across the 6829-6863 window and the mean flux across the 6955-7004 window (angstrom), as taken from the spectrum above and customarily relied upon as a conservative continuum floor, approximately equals 4.25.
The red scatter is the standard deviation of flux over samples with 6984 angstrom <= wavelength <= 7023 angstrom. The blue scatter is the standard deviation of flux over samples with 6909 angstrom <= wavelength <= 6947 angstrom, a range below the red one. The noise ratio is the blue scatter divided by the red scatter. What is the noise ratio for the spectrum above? 1.8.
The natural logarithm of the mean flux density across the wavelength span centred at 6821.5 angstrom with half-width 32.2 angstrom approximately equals 1.45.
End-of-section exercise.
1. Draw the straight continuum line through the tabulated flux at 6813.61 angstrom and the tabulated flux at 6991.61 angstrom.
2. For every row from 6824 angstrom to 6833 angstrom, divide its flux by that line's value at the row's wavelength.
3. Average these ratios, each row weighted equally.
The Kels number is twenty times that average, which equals 18.1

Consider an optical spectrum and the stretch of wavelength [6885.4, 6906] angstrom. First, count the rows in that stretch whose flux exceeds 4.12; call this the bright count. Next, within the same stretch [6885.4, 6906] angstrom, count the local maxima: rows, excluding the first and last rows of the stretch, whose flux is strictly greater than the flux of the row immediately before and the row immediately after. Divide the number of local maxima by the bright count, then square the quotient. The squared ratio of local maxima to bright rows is 0.028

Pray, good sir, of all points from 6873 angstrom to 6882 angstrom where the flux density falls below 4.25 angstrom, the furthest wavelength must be 6881.41 angstrom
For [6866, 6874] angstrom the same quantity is 6873.49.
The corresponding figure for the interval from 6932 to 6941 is 6940.29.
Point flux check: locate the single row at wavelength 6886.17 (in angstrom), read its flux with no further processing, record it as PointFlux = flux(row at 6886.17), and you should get 3.89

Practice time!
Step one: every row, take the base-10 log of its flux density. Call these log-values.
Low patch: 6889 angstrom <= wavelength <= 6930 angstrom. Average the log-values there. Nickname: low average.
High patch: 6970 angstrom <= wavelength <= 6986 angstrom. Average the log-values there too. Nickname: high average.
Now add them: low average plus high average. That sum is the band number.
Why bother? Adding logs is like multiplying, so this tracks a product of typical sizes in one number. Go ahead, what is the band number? 1.27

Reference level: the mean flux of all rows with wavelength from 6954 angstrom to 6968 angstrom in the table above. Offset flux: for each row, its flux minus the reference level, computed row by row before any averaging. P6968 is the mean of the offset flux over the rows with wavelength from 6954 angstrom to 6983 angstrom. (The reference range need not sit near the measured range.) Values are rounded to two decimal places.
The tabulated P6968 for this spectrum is 0.18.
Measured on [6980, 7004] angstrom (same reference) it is 0.01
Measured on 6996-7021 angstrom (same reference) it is 0.01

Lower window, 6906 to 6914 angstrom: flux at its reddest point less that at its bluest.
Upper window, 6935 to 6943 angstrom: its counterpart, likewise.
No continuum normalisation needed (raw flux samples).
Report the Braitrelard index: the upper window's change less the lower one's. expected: 0.19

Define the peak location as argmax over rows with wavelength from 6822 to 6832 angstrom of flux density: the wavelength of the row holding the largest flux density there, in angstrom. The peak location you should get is 6823.03 angstrom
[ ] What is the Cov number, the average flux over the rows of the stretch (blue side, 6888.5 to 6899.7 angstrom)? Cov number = 4.01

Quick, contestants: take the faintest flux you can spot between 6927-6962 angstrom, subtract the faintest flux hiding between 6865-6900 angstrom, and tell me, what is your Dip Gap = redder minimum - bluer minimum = 0.190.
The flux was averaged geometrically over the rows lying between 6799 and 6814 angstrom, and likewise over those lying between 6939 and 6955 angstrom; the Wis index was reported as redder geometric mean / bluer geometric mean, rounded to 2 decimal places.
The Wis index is 0.97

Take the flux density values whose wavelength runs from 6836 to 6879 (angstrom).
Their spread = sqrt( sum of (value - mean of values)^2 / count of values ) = 0.13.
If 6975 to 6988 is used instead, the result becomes 0.23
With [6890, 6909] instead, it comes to 0.11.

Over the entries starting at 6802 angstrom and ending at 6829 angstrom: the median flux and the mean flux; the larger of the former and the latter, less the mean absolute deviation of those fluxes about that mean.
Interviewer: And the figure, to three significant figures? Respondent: 4.08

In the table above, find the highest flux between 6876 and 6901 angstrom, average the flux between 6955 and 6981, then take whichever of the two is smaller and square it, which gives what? 18.5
